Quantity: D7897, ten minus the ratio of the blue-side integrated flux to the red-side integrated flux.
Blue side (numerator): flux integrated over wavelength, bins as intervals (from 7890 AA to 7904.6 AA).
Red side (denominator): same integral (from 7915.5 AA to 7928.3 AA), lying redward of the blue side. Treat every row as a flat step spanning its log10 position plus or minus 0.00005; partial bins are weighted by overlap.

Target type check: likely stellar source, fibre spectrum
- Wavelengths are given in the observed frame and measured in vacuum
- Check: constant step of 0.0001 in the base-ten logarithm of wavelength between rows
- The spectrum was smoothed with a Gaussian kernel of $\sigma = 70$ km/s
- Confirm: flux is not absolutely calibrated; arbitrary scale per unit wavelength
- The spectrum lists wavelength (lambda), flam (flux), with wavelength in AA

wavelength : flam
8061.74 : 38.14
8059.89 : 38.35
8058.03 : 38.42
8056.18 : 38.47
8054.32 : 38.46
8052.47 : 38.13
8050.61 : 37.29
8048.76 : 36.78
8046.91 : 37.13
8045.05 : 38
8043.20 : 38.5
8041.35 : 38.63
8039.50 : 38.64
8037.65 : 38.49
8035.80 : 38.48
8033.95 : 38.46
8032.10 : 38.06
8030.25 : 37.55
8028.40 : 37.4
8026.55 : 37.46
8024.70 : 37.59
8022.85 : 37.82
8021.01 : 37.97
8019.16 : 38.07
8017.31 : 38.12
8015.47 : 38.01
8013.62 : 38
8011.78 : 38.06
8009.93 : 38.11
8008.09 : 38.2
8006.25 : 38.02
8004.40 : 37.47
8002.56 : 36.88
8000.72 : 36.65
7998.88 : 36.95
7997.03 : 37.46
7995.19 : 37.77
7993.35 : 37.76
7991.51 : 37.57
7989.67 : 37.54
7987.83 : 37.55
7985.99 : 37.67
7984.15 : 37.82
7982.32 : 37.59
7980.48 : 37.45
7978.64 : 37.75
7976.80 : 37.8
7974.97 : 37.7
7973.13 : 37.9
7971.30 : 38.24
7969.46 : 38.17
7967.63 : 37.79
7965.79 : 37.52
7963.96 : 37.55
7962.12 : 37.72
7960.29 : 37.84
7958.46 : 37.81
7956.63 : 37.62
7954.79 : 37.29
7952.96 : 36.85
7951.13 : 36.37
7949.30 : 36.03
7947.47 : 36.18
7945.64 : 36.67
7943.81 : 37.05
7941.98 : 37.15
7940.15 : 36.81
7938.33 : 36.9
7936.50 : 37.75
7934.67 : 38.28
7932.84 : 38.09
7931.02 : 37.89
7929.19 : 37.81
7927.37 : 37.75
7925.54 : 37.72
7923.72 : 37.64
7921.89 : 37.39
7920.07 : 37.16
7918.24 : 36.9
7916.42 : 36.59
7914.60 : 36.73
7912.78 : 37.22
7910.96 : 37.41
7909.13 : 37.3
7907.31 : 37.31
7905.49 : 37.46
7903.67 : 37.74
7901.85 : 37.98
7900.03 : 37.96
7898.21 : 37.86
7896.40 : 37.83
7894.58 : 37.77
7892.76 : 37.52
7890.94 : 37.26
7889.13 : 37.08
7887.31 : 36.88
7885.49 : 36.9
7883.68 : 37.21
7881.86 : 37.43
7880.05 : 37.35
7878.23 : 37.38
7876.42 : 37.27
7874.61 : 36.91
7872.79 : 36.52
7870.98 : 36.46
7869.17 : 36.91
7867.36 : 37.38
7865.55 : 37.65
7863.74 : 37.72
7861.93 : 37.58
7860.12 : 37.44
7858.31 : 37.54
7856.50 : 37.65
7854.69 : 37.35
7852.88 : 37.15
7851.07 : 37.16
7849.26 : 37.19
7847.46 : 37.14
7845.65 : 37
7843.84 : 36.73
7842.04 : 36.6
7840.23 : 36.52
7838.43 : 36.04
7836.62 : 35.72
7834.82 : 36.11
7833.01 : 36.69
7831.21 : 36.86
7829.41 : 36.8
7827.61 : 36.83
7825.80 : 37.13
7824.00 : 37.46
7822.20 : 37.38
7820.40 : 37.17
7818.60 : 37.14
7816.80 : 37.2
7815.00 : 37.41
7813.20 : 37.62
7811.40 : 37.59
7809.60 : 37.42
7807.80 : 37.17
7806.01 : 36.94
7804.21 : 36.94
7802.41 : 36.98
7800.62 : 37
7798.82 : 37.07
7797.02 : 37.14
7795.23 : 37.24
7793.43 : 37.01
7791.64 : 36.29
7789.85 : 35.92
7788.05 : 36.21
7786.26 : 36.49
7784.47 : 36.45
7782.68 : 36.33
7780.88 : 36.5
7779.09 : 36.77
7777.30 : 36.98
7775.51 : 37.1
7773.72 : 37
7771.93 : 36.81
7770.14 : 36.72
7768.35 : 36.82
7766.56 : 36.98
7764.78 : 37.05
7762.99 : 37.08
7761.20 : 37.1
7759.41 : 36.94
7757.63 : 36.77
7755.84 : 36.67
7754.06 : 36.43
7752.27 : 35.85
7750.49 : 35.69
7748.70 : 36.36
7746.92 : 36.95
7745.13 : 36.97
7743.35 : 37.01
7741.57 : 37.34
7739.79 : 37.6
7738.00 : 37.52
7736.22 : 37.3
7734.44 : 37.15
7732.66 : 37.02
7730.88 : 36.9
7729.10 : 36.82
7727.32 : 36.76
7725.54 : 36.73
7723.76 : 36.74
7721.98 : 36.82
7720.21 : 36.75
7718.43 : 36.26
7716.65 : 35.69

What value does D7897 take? 8.8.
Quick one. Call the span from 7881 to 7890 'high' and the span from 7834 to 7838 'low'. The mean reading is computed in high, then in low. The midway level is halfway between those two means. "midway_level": 36.5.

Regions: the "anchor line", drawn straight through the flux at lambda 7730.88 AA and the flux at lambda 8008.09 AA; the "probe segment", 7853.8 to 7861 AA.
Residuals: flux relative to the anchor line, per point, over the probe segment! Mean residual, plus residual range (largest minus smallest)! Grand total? 0.29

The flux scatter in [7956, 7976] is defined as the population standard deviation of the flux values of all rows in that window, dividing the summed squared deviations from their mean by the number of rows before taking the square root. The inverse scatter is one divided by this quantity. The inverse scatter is 4.55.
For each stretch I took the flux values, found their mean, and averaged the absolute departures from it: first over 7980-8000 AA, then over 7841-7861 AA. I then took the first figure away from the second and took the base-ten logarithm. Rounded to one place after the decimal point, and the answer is -1.1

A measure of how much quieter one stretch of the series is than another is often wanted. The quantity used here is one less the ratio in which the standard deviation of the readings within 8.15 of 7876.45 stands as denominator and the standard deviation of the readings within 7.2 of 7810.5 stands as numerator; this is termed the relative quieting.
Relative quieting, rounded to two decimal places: 0.28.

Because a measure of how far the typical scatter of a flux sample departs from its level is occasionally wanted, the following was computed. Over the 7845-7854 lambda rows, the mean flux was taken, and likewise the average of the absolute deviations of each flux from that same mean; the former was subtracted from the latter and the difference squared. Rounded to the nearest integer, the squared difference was 1375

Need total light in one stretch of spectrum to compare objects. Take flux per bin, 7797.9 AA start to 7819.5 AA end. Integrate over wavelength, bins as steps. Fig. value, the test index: 803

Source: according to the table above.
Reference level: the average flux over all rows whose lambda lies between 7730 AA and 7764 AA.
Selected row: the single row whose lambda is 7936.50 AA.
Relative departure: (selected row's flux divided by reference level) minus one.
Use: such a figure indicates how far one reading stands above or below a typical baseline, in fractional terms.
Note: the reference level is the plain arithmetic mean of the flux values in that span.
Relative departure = 0.024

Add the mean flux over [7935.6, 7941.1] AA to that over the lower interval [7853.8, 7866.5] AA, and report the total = 74.7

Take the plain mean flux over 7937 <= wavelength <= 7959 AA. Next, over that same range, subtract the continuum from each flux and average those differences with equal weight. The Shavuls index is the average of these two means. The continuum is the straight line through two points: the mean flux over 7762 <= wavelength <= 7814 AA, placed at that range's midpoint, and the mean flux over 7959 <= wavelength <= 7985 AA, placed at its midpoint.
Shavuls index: 18.1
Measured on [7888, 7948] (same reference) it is 18.6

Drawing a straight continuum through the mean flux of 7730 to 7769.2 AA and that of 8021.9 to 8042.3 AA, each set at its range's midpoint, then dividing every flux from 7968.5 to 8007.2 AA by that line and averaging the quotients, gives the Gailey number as 0.993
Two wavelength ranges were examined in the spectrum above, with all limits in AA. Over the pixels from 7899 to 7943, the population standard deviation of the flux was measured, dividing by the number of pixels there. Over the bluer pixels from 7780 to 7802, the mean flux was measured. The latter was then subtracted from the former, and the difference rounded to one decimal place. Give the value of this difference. -36.2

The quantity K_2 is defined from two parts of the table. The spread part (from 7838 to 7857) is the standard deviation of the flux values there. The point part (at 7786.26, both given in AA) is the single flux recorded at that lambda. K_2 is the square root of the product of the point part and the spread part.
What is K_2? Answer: 4.0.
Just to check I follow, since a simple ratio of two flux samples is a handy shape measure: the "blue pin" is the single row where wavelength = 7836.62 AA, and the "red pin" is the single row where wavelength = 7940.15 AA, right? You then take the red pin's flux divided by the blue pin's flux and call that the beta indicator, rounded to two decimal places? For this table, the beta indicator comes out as 1.03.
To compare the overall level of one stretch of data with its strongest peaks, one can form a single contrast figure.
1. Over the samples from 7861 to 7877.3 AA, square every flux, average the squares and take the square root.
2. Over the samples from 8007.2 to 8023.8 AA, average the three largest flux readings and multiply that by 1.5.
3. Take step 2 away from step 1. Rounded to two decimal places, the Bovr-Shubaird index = -20.06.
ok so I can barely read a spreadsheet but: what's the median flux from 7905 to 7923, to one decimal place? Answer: 37.3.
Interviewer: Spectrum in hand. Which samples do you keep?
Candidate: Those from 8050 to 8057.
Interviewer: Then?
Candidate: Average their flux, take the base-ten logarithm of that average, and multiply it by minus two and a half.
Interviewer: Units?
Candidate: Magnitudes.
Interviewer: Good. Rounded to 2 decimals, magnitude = -3.95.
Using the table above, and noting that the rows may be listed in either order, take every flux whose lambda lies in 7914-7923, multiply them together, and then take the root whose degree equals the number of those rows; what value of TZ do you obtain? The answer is 37.0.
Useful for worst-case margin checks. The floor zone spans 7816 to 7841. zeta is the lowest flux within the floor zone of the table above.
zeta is 35.72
